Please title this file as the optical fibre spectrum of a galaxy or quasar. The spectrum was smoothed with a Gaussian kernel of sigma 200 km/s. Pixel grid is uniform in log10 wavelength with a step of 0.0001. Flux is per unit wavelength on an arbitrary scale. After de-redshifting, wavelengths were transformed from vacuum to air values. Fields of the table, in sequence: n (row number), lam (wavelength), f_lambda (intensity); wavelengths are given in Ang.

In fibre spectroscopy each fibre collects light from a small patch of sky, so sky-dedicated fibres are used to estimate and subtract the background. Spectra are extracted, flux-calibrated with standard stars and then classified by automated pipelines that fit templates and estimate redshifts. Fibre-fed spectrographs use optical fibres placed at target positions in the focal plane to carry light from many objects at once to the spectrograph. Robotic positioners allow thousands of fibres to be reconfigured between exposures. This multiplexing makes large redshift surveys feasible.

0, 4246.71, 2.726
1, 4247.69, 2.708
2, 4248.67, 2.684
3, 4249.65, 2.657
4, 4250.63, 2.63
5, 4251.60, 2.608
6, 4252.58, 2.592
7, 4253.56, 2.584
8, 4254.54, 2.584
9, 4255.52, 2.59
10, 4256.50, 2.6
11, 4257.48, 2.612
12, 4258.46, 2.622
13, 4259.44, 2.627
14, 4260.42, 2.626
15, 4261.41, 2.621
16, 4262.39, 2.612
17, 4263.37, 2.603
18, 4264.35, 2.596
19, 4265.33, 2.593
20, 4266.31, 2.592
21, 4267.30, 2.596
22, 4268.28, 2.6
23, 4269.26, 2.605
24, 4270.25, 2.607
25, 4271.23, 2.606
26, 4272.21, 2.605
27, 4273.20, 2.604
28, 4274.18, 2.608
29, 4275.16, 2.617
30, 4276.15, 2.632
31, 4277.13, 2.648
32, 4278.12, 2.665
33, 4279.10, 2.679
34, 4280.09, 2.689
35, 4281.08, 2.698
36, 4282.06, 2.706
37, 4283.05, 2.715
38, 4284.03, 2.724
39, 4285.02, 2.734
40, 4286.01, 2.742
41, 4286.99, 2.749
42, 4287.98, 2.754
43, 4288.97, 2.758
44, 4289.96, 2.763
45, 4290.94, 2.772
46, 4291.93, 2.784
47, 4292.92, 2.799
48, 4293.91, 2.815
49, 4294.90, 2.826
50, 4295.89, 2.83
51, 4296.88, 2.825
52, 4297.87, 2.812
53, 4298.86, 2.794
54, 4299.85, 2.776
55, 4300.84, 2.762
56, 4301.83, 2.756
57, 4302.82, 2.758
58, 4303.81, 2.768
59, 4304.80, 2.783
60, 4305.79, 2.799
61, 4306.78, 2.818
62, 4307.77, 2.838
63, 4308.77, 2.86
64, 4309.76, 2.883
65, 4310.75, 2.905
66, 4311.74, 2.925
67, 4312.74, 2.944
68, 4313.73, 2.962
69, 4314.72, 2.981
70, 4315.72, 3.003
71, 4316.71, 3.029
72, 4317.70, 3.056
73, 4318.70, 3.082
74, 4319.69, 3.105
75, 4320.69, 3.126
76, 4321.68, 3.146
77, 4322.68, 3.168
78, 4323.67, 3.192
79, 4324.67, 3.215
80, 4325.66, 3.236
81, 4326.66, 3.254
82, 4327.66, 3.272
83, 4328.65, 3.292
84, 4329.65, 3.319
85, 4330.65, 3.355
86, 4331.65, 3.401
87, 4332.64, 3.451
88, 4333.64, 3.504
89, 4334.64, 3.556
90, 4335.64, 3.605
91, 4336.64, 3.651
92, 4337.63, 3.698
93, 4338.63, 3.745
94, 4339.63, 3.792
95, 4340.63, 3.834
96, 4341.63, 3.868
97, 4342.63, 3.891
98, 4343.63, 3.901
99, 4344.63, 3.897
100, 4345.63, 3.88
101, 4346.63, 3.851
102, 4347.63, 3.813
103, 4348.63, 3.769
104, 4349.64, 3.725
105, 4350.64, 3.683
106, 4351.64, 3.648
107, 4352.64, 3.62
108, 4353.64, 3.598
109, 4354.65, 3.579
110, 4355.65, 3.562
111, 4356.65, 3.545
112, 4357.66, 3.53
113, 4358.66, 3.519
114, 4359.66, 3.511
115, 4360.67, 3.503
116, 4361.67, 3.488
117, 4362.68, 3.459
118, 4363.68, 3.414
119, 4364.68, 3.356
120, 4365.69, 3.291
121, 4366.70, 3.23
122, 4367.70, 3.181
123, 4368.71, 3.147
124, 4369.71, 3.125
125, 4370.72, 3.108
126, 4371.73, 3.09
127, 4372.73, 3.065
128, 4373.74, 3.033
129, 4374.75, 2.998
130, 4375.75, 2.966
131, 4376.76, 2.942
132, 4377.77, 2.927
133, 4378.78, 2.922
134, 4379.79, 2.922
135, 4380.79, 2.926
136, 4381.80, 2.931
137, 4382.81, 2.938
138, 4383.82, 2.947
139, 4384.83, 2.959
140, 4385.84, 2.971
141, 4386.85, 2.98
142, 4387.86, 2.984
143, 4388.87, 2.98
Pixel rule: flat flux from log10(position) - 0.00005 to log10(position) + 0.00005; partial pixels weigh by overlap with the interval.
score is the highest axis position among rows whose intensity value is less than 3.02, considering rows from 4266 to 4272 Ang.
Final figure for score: 4271.23 Ang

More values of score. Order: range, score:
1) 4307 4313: 4312.74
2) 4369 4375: 4374.75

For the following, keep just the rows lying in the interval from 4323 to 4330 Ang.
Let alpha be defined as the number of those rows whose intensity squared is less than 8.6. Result 0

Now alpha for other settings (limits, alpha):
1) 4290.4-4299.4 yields 9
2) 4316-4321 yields 0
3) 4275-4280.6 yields 6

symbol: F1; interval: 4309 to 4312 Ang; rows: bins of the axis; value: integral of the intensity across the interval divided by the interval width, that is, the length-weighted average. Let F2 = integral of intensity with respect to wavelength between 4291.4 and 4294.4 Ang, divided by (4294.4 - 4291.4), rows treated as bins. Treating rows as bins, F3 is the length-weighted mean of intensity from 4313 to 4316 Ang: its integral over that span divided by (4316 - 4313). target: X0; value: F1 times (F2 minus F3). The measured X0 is -0.5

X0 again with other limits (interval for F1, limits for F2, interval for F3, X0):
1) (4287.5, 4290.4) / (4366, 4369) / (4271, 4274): 1.6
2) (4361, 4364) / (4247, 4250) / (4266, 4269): 0.3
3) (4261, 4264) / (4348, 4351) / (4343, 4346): -0.4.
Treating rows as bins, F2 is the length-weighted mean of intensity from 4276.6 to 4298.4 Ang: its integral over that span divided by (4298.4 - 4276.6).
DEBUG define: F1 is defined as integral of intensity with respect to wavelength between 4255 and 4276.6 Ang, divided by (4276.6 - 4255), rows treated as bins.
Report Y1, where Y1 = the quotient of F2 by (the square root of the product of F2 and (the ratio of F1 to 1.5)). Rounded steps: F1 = 2.6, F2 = 2.7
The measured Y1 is 1.26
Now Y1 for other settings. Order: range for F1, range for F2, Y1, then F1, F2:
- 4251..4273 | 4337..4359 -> 1.47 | 2.6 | 3.7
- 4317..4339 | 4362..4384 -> 1.18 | 3.3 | 3.1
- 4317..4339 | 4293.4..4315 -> 1.13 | 3.3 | 2.8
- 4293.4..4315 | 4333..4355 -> 1.40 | 2.8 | 3.7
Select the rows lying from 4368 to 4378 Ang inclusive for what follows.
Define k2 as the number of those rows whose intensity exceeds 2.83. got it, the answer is 10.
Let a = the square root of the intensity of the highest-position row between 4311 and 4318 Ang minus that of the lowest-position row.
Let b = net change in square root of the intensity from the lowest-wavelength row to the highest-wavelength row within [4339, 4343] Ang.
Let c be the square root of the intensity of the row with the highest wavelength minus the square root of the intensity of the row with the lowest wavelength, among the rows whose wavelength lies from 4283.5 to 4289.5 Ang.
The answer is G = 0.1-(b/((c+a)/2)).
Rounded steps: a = 0.04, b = 0.025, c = 0.010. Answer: -1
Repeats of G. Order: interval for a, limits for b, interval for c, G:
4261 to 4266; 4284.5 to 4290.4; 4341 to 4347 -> 1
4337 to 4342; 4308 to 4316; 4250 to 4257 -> -2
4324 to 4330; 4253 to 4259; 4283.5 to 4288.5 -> -1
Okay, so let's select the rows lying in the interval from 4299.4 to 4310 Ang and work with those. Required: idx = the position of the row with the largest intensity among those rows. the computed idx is 4309.76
